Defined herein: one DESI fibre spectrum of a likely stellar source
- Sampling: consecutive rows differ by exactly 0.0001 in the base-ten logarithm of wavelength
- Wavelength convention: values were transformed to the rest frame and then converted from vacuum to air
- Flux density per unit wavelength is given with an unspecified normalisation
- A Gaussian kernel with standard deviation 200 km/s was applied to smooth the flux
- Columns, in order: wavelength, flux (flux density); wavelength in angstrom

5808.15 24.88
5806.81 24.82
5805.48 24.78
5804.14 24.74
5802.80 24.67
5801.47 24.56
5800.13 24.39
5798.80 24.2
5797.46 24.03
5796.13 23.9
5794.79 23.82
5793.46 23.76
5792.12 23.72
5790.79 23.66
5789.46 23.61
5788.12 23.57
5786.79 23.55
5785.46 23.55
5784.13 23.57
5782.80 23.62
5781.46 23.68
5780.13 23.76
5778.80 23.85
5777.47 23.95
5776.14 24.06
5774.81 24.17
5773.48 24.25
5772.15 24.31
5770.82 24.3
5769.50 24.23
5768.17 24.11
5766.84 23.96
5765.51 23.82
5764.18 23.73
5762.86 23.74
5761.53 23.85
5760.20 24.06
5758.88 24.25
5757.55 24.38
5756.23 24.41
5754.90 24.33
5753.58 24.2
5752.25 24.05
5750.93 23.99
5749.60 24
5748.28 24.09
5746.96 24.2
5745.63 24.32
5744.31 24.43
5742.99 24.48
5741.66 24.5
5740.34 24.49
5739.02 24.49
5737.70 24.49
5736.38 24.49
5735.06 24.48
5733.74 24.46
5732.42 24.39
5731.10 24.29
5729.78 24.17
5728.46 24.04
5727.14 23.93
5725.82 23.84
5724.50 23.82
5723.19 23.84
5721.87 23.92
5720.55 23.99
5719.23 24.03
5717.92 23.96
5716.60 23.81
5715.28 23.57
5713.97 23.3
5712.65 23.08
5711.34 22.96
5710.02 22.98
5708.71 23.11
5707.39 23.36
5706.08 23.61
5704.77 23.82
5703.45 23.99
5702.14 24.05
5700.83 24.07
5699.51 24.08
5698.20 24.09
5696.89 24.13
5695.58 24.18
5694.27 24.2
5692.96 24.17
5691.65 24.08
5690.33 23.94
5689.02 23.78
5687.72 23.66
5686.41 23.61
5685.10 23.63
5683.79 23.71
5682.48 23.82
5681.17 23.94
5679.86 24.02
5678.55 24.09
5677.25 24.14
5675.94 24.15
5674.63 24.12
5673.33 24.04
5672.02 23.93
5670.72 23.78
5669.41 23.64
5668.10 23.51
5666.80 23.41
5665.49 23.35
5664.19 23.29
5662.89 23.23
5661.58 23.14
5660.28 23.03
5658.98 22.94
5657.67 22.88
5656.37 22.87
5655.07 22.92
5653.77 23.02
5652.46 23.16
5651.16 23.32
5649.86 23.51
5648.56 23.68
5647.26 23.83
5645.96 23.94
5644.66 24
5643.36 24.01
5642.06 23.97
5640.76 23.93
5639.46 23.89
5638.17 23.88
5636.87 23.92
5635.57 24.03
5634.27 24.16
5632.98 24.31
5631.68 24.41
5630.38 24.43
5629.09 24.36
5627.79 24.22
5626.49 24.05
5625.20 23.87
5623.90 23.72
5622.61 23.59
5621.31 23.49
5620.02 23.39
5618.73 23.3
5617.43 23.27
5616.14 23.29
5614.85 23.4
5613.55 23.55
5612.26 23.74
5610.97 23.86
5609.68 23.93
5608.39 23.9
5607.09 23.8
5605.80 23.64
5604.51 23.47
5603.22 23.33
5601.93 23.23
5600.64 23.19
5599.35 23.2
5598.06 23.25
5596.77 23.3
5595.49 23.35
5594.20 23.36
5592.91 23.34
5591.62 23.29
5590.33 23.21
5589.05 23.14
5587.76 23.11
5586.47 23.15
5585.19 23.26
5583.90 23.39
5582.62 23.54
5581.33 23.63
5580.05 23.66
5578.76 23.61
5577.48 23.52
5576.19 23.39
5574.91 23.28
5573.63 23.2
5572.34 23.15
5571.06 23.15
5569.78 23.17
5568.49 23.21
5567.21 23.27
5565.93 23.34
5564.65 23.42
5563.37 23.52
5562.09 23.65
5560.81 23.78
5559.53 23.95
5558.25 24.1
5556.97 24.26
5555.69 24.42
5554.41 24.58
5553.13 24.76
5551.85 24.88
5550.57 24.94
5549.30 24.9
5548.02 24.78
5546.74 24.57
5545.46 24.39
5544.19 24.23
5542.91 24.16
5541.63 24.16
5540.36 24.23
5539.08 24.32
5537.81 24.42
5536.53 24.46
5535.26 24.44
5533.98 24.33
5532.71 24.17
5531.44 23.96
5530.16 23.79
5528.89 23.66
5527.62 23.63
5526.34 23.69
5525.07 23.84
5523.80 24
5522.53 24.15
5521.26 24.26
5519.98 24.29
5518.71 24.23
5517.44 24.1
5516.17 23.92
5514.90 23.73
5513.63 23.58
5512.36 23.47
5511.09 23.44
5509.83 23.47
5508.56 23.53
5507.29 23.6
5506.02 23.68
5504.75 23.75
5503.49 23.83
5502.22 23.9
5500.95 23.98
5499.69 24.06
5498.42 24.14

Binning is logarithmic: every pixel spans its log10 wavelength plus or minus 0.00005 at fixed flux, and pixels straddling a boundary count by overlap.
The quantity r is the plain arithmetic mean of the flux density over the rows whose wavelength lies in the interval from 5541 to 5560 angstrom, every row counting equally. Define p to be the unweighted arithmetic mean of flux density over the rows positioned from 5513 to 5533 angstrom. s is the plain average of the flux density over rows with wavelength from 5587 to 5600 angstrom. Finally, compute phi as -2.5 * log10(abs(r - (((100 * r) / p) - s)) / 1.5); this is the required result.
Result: -3.90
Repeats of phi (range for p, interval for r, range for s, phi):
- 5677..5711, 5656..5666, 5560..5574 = -3.81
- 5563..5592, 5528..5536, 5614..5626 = -3.92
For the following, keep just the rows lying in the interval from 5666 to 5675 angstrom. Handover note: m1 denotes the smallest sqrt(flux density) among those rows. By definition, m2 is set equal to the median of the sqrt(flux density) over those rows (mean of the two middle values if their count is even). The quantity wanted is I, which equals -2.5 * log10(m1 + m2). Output -2.47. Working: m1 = 4.84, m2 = 4.876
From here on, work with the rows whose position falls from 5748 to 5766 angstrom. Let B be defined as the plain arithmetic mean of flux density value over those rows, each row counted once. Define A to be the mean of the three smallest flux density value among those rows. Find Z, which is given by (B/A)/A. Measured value 0.0426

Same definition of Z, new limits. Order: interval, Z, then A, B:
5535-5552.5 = 0.0419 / 24.2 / 24.5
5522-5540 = 0.0430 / 23.7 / 24.1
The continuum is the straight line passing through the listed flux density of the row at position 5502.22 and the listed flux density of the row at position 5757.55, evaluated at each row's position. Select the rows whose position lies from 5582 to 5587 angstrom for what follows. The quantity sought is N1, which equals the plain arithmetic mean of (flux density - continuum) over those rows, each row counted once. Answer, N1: -0.7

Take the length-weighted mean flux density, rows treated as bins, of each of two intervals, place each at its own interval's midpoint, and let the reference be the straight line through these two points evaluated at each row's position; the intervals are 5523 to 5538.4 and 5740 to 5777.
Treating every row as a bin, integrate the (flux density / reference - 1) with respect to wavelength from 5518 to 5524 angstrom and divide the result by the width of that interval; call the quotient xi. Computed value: 0.007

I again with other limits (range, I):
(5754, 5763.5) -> -2.48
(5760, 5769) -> -2.47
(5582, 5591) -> -2.46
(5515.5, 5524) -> -2.48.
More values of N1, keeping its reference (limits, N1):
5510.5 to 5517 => -0.3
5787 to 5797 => -0.7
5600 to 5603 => -0.9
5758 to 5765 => -0.5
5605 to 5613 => -0.3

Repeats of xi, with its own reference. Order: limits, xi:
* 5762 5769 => -0.012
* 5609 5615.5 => -0.016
